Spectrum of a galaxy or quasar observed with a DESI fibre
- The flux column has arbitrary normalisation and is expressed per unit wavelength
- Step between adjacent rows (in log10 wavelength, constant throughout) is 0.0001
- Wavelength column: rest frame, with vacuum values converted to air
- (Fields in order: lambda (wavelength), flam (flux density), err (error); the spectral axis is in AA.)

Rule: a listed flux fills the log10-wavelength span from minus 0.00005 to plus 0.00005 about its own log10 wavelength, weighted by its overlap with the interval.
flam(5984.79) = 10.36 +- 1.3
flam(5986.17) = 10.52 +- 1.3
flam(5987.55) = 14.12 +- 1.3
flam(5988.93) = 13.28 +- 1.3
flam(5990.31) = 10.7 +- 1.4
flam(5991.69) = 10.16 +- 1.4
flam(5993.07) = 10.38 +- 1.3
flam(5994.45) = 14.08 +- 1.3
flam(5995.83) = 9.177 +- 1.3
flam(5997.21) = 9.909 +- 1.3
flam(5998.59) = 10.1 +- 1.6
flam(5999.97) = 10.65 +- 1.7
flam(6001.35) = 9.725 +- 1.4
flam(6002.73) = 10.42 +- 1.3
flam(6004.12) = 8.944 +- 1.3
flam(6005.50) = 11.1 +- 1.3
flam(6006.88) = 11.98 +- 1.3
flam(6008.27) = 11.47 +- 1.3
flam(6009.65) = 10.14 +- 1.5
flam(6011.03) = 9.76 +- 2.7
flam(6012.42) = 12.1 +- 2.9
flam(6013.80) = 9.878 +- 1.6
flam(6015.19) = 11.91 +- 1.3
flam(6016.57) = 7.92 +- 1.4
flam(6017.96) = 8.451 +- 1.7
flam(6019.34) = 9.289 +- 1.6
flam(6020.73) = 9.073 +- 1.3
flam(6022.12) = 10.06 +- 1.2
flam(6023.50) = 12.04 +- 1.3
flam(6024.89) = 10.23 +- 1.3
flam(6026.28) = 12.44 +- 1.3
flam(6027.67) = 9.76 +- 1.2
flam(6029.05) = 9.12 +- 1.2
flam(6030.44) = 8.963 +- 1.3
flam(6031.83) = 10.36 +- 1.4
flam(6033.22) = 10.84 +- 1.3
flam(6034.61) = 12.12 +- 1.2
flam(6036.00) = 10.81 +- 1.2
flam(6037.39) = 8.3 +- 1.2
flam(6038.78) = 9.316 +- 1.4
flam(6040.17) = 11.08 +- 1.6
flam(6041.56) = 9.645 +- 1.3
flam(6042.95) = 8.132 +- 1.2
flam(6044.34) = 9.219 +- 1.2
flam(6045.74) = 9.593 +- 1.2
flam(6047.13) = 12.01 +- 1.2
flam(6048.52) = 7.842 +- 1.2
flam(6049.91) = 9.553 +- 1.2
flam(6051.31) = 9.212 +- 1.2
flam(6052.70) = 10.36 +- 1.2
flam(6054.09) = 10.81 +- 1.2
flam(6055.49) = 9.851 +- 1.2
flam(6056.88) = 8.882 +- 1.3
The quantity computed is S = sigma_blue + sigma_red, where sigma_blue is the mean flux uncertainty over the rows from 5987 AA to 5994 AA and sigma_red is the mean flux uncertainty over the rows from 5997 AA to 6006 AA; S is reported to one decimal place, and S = 2.8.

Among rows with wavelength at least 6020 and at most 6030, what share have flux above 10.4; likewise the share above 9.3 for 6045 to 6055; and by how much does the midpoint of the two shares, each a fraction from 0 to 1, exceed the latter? -0.21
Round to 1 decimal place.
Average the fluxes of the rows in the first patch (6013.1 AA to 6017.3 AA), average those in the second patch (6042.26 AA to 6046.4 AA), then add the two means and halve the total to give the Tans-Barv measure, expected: 9.4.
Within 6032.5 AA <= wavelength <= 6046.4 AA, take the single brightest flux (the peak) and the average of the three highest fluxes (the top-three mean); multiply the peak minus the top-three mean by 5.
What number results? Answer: 3.9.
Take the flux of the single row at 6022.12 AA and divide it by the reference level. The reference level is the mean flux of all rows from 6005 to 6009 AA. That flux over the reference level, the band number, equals 0.87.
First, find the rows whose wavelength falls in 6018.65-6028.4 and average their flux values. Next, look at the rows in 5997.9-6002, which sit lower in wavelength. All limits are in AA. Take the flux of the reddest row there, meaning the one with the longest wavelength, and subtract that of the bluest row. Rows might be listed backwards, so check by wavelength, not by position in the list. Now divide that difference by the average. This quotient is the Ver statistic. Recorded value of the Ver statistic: -0.04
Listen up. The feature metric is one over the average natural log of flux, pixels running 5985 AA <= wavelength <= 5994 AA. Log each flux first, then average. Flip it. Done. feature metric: 0.411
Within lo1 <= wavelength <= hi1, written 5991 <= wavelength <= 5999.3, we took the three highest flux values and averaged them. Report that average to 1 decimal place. 11.5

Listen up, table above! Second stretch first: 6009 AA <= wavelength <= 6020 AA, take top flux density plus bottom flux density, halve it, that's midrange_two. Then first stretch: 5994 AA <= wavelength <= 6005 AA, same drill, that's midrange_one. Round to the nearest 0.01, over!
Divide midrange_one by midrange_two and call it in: 1.15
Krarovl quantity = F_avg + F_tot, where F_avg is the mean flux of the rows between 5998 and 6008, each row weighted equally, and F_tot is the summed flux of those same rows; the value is 83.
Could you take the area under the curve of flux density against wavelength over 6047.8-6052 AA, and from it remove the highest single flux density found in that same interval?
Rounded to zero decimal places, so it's 28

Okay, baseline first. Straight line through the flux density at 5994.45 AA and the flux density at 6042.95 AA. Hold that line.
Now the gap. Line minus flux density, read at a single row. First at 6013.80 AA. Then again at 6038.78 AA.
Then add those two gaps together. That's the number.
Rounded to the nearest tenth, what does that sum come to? 1.2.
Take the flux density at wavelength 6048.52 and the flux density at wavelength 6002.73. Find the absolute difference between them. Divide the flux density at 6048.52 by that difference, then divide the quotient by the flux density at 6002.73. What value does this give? 0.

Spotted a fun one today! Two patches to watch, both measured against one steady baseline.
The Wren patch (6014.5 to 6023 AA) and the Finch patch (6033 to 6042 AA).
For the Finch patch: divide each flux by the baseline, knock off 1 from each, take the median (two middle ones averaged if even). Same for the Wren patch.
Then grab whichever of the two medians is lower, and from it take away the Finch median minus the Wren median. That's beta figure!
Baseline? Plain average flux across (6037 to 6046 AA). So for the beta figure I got -0.19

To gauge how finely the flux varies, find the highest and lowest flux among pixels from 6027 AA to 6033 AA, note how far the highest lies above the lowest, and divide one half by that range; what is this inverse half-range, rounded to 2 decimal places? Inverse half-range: 0.36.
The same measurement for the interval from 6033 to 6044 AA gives 0.13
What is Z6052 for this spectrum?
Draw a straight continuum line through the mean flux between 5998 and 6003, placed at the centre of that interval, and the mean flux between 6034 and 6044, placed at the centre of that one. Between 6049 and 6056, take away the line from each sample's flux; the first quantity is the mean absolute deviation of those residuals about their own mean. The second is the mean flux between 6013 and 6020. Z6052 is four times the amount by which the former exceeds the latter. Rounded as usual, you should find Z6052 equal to -36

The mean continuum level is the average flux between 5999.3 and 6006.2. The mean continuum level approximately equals 10.2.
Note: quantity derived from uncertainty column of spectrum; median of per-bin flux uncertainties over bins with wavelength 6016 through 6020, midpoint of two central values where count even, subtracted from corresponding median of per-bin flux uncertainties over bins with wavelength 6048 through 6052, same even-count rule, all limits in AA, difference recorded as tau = -0.40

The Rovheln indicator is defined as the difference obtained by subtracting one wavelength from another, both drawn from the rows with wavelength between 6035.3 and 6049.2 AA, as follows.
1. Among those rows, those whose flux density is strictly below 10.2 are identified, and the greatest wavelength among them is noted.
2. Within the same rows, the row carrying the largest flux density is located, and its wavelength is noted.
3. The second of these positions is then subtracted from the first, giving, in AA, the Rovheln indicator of 1.4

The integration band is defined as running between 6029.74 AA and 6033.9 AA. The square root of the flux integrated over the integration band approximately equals 6.5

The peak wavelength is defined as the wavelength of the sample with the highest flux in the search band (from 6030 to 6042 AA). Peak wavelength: 6034.61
